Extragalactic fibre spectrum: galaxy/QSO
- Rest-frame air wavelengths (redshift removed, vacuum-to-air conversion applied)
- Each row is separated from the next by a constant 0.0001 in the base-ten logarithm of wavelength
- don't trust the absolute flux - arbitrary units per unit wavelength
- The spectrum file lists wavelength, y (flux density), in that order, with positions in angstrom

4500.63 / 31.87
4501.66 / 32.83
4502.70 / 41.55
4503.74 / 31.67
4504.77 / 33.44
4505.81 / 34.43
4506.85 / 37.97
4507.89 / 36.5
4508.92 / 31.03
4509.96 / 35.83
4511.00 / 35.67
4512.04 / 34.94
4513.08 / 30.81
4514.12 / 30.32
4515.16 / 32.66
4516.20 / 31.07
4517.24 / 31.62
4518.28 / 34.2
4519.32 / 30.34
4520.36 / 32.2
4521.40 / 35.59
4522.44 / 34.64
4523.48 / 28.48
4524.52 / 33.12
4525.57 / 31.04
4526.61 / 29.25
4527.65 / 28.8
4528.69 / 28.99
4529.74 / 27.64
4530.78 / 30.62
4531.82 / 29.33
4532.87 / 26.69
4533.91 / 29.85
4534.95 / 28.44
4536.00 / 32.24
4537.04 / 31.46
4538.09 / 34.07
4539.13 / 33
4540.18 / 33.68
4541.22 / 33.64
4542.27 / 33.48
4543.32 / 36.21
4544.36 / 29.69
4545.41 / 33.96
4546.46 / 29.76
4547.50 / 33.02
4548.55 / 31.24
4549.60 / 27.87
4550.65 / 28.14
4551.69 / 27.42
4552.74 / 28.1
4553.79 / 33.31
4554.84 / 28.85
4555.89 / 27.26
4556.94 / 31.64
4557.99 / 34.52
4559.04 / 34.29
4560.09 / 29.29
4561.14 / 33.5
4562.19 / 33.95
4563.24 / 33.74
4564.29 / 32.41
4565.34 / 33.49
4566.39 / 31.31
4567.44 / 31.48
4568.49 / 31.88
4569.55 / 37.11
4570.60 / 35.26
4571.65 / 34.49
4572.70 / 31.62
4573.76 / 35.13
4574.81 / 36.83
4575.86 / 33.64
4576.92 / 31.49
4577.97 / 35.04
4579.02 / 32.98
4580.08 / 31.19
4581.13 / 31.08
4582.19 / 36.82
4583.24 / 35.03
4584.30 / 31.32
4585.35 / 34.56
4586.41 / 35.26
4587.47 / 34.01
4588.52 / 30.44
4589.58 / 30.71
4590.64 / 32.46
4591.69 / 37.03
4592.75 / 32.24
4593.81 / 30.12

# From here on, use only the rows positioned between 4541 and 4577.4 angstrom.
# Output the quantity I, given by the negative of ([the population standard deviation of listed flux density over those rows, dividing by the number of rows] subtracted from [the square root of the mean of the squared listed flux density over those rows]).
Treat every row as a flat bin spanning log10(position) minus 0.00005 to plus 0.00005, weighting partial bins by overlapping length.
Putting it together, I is -29.7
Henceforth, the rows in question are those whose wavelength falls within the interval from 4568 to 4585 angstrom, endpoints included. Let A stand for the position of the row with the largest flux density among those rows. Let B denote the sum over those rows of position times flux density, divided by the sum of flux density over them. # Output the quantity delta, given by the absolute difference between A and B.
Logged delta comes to 6.8 angstrom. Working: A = 4569.55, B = 4576.3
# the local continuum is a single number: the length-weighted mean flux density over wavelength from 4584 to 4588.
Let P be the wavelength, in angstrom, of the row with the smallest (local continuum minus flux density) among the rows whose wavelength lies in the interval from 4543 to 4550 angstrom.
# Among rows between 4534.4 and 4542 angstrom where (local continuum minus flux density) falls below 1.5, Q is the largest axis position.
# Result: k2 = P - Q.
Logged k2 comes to 2.1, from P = 4543.32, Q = 4541.22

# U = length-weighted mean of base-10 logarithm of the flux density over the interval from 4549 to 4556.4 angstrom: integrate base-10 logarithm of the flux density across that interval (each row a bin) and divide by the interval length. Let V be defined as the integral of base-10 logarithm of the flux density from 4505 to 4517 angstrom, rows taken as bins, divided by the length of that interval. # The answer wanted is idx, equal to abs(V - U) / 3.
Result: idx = 0.0229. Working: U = 1.46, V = 1.53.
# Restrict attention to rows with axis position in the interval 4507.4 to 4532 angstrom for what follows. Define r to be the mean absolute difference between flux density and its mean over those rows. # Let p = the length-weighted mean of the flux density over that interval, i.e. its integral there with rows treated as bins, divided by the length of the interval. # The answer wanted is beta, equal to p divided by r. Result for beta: 14.3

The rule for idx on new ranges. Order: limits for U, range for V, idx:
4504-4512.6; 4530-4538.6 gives 0.0207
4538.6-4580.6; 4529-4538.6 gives 0.0112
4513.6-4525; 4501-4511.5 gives 0.0120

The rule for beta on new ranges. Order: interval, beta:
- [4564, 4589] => 18.9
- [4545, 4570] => 14.3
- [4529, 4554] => 13.3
